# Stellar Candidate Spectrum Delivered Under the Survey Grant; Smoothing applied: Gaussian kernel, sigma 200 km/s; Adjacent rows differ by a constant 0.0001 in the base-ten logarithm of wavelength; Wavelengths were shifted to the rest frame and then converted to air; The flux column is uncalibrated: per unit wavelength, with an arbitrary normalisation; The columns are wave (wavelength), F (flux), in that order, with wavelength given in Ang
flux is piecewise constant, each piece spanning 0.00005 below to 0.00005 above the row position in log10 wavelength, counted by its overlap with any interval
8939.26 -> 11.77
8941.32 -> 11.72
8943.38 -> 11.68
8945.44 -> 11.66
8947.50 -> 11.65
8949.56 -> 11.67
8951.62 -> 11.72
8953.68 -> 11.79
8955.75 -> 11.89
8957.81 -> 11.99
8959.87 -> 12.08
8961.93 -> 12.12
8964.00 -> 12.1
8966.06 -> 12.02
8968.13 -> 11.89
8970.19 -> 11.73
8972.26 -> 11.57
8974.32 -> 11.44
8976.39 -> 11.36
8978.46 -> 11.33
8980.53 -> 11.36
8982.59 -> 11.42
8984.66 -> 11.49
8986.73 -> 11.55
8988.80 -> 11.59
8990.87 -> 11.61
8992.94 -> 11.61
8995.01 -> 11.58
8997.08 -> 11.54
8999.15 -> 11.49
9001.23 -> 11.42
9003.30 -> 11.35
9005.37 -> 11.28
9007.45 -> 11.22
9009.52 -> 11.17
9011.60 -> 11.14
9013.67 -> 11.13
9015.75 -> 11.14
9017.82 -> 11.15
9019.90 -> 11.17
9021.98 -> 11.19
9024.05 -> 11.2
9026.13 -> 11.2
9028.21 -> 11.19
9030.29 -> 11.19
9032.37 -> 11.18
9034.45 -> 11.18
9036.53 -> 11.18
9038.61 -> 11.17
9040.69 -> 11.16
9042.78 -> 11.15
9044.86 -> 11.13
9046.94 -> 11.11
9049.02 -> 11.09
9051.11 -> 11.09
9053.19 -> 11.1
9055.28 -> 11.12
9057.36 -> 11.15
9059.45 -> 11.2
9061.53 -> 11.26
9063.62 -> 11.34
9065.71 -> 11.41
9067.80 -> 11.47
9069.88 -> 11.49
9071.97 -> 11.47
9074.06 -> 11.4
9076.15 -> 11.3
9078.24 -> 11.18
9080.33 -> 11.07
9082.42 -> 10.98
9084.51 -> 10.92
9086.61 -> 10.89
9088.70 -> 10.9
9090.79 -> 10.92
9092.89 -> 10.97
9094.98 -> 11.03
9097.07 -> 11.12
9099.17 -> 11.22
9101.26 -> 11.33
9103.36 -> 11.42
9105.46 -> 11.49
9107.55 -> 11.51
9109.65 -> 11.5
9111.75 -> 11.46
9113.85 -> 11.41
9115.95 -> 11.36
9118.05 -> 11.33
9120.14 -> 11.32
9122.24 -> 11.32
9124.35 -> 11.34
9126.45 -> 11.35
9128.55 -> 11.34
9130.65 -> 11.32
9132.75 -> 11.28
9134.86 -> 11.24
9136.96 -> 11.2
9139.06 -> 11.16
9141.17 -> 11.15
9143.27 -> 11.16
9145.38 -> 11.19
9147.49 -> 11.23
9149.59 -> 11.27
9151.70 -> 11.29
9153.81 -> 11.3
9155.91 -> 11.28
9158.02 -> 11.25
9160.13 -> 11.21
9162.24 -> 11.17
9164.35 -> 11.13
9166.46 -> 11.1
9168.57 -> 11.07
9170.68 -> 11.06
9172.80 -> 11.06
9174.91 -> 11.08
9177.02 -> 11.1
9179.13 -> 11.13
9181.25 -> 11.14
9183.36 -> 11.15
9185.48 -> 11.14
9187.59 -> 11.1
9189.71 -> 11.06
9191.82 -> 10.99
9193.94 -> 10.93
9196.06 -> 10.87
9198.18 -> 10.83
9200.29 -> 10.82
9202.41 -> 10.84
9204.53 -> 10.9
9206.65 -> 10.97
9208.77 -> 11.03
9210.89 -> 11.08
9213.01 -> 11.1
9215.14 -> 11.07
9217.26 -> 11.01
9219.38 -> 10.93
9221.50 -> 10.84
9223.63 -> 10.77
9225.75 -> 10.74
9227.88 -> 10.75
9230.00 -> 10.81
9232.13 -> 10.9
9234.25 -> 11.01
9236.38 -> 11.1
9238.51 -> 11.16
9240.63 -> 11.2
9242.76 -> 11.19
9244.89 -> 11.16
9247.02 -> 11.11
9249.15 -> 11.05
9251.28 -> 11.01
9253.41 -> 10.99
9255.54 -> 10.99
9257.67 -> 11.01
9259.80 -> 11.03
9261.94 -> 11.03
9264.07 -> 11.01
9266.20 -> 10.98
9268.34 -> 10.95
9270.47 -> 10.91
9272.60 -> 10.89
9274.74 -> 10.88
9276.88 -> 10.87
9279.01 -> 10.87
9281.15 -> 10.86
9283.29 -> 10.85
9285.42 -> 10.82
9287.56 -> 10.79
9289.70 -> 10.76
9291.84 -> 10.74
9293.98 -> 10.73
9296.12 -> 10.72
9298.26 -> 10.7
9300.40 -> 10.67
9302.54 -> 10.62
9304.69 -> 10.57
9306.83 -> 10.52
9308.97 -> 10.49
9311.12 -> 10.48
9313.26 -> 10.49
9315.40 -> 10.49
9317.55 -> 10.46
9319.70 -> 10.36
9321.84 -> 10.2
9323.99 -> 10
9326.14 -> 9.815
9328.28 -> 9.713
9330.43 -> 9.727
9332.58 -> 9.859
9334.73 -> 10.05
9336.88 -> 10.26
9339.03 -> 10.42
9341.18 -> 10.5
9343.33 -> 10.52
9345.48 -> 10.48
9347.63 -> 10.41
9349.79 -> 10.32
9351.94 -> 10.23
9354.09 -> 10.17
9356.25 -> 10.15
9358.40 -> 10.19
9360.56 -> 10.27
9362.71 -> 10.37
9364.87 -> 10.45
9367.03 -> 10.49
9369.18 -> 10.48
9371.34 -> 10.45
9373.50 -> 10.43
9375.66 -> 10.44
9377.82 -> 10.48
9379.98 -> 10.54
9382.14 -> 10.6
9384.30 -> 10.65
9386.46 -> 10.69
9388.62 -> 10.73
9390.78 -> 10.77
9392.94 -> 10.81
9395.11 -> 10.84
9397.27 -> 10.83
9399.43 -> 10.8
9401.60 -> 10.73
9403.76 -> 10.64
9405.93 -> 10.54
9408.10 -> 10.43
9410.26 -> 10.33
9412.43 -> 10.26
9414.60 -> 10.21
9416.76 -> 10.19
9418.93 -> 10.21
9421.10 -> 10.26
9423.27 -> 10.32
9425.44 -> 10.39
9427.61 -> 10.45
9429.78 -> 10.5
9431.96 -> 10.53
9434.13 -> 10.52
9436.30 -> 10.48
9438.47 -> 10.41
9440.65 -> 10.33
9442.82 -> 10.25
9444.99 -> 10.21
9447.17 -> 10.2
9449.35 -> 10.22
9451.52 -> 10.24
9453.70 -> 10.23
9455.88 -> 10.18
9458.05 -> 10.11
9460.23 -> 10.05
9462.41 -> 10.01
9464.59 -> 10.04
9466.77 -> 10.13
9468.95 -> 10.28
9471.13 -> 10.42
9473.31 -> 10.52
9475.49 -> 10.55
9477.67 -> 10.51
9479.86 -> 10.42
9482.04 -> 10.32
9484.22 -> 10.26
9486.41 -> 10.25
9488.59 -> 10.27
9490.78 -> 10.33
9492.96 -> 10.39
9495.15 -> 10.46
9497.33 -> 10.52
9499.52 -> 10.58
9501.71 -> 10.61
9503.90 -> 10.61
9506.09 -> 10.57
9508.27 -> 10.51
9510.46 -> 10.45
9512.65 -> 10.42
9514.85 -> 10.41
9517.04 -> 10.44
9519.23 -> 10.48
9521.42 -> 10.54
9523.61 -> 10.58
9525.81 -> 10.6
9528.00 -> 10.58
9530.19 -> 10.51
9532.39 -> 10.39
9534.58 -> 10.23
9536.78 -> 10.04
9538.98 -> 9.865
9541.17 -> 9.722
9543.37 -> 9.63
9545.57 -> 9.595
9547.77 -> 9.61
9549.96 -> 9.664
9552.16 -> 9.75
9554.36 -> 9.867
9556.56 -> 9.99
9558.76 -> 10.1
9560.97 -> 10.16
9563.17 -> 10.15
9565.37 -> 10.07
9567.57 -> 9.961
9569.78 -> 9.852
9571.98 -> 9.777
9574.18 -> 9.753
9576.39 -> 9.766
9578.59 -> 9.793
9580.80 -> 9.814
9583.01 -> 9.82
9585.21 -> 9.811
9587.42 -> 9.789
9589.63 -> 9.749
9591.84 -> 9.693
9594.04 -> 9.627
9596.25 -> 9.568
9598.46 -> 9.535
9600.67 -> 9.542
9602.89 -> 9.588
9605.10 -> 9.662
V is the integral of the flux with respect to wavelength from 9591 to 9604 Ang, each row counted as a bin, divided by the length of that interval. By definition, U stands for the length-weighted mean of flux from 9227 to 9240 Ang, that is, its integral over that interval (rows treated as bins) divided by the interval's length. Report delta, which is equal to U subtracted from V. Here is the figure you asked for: -1.38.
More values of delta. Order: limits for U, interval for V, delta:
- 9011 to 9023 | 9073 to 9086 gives -0.03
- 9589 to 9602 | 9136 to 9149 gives 1.57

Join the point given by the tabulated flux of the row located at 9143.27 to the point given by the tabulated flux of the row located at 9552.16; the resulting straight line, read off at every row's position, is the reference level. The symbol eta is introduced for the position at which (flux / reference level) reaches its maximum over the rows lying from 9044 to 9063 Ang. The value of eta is 9061.53 Ang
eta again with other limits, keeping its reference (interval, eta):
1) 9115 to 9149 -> 9126.45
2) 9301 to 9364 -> 9343.33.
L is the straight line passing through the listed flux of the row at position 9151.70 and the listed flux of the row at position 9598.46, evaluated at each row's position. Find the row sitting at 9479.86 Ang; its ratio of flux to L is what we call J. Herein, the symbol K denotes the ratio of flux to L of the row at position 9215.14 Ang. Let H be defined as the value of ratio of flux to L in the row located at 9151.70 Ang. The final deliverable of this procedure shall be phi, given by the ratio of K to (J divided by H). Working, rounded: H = 1.000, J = 1.04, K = 1.003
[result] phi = 0.96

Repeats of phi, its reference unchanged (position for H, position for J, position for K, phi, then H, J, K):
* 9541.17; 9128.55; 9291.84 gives 1.00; 0.996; 1.00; 1.000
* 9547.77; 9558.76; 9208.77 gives 0.94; 0.987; 1.04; 0.997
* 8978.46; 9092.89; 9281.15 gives 1.00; 0.946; 0.95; 1.007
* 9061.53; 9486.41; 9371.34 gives 0.94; 0.967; 1.03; 1.002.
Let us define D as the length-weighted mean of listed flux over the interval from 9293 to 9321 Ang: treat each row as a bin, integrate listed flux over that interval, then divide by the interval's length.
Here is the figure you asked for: 10.6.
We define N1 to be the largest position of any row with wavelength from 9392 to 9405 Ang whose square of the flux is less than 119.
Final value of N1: 9403.76 Ang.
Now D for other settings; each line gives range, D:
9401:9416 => 10.4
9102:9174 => 11.3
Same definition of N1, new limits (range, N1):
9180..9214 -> 9204.53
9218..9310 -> 9308.97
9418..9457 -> 9455.88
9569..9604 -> 9602.89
